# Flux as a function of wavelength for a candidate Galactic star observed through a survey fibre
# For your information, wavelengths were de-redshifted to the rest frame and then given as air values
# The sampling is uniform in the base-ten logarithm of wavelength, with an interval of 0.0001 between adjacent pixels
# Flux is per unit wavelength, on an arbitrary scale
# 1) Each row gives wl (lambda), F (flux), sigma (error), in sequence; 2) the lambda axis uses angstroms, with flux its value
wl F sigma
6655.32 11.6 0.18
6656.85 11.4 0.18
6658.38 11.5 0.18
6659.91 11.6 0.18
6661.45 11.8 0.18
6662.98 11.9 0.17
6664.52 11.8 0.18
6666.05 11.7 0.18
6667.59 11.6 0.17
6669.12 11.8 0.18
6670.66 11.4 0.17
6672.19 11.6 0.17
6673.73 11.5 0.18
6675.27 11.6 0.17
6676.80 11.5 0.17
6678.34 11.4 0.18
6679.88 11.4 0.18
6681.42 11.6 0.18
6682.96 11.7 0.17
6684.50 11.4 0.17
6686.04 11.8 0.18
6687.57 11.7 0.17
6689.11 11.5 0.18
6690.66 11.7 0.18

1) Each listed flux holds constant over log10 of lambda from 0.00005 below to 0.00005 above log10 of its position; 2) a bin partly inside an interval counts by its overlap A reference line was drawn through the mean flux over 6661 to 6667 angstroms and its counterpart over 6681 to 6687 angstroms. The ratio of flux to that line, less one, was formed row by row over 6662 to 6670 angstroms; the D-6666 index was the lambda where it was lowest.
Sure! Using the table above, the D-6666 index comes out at 6667.59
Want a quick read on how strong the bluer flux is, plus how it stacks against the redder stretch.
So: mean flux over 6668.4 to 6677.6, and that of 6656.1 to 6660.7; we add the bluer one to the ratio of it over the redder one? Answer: 12.5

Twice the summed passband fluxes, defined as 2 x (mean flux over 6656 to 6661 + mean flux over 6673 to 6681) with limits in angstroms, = 46.0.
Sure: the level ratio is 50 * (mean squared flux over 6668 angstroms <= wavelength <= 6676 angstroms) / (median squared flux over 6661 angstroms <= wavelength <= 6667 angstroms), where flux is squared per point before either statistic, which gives 48.2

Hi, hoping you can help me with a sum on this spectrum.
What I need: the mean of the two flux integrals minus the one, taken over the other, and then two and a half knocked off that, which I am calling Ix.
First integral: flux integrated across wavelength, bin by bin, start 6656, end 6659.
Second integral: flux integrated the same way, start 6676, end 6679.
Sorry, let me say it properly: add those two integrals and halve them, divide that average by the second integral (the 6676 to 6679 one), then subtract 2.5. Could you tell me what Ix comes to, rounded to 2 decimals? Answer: -1.50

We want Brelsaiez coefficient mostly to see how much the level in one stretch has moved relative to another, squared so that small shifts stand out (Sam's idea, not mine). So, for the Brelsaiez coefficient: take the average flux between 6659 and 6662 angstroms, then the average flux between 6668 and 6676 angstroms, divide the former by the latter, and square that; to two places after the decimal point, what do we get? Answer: 1.02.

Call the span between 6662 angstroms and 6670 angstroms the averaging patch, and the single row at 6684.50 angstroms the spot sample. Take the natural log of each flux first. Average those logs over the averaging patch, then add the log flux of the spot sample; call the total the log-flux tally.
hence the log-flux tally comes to 4.898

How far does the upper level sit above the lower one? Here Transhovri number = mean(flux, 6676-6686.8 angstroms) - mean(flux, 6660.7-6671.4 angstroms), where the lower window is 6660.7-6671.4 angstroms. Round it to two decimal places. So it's -0.17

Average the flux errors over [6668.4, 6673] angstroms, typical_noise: 0.173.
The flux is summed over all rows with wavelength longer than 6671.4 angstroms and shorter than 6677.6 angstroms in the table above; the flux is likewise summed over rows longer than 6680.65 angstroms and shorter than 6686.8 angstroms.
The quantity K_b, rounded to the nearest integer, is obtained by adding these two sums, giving 93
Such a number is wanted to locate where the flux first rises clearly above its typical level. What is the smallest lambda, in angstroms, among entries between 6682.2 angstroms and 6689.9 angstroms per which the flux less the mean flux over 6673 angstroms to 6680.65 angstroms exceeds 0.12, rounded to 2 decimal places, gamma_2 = 6682.96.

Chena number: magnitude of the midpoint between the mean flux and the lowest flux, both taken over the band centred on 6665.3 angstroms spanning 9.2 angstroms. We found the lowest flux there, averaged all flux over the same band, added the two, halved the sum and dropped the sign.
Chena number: 11.7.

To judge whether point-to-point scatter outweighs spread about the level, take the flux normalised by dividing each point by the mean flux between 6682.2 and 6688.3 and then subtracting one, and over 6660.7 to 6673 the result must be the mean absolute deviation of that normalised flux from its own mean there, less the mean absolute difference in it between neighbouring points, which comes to -0.004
